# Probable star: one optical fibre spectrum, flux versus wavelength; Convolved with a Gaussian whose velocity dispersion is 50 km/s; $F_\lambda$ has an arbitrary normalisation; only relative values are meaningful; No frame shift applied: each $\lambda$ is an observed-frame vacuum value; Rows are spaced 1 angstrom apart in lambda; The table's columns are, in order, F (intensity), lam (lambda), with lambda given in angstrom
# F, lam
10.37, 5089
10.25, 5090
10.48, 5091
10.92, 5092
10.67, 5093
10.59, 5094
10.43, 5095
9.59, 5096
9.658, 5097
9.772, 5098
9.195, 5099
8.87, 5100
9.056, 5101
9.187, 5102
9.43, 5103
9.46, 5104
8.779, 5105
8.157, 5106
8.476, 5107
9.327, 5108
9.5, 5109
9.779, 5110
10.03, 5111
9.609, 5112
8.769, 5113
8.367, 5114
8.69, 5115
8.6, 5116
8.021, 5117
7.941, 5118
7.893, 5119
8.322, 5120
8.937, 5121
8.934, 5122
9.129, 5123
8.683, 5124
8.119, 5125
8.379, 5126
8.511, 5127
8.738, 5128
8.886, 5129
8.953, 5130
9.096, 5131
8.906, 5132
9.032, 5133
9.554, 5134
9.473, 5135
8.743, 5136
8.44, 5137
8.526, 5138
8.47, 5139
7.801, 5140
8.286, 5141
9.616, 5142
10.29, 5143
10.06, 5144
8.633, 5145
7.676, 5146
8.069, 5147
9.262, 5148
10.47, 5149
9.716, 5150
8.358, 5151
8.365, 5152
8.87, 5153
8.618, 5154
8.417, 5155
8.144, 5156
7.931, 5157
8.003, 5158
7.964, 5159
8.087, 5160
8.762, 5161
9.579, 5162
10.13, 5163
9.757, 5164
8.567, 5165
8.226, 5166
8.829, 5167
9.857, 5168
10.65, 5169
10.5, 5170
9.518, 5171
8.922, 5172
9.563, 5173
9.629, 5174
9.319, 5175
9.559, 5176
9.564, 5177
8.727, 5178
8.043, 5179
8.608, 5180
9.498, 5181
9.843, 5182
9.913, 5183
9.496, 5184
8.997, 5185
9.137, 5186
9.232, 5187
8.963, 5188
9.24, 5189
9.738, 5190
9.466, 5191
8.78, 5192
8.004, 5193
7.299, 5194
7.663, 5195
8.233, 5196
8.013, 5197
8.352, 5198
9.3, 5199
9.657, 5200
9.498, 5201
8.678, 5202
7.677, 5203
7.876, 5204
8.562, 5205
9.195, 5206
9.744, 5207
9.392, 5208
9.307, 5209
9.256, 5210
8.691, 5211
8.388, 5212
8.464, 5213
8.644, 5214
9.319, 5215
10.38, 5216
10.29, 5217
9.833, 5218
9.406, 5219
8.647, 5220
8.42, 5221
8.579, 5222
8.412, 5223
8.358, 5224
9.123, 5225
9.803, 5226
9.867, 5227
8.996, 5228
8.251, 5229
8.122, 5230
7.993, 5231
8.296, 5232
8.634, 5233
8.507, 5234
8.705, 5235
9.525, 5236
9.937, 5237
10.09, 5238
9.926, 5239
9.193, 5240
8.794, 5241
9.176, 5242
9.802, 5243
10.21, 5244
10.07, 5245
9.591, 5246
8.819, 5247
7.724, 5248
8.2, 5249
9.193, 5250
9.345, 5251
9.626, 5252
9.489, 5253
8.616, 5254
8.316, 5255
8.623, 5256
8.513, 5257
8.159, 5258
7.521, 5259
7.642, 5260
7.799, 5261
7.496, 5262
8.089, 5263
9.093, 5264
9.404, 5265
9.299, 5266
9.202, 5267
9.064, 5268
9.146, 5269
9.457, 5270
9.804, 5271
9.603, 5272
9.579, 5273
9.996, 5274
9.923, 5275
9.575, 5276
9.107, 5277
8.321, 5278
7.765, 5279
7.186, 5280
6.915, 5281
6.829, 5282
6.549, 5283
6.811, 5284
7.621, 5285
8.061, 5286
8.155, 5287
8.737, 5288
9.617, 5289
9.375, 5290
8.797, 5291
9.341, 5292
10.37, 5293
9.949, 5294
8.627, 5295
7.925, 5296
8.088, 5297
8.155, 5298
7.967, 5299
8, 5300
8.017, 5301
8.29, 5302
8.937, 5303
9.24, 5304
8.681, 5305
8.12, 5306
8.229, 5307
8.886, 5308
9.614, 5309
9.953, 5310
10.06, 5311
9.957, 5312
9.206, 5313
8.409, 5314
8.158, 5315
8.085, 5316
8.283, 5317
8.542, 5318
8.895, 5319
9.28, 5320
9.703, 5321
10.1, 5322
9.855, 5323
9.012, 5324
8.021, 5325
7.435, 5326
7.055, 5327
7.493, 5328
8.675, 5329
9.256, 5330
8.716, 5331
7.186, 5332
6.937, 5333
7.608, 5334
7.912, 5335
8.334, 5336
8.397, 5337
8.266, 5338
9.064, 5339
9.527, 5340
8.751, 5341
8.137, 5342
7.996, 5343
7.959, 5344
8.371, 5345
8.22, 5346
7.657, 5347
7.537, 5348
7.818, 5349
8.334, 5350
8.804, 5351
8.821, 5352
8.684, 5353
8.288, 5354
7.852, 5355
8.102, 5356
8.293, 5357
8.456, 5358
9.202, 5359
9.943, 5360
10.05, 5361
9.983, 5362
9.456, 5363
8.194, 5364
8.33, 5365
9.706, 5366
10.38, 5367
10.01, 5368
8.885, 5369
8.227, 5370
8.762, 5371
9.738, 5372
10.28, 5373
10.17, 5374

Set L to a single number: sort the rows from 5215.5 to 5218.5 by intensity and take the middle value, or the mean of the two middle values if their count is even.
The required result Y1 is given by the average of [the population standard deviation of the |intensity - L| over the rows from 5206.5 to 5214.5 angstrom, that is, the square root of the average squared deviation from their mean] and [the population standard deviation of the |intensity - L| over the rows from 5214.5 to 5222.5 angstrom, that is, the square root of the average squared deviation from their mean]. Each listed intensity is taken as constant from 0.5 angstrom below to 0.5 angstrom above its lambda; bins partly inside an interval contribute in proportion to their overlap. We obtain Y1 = 0.58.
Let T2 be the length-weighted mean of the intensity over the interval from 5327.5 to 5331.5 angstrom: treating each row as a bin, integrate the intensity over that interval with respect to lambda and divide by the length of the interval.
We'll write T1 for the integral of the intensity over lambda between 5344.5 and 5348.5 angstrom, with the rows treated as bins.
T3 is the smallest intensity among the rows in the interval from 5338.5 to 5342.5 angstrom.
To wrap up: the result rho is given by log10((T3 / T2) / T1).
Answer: -1.523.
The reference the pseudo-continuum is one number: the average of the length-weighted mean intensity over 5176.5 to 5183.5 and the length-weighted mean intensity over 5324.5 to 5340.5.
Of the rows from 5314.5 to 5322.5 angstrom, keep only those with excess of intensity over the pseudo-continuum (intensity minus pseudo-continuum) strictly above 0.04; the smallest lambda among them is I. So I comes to 5319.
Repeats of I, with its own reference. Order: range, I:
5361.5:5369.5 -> 5362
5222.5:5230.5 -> 5225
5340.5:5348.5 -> 5341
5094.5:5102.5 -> 5095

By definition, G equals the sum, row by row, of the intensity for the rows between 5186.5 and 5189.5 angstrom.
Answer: 27.4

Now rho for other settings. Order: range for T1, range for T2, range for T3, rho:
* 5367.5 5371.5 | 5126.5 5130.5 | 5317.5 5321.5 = -1.566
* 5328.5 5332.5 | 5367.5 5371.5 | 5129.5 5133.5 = -1.532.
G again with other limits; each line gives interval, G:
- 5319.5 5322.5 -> 29.1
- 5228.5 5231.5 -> 24.4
